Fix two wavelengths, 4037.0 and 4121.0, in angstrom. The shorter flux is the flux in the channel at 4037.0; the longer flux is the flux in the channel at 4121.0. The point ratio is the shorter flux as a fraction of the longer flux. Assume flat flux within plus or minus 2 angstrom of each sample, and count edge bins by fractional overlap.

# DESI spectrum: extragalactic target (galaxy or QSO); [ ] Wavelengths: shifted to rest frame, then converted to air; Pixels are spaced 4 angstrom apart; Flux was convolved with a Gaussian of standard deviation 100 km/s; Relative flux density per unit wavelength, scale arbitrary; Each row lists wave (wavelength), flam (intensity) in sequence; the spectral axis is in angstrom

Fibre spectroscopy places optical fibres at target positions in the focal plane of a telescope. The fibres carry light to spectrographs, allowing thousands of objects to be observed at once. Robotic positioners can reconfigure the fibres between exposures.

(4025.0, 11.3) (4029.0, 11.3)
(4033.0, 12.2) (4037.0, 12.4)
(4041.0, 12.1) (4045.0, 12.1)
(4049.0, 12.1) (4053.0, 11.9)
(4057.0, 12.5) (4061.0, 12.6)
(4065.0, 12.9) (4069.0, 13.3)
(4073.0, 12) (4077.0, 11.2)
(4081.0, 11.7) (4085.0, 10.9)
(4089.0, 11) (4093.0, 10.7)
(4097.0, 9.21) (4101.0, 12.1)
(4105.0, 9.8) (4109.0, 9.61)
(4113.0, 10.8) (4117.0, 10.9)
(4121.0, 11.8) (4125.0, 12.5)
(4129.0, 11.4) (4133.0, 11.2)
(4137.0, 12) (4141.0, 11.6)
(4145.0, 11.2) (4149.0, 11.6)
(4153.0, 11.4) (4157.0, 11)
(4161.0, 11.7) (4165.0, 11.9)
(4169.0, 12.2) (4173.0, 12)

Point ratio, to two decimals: 1.05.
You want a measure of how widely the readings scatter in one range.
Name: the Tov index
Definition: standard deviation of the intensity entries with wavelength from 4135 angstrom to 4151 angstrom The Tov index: 0.3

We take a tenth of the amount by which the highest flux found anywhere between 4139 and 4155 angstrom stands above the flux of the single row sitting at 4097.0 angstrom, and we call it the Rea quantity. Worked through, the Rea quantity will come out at 0.24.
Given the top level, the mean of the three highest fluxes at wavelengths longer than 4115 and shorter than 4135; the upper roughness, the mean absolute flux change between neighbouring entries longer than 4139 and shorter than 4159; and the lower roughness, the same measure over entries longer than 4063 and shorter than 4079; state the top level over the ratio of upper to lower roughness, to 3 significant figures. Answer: 28.3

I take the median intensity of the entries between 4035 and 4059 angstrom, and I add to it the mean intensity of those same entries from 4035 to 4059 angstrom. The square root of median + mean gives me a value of 4.93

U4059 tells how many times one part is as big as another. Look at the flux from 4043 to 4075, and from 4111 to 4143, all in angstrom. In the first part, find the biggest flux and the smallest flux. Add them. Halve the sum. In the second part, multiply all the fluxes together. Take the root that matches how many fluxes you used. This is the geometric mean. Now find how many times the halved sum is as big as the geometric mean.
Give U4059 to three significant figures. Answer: 1.09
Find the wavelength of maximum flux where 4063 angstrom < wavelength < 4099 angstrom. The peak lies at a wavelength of 4069.0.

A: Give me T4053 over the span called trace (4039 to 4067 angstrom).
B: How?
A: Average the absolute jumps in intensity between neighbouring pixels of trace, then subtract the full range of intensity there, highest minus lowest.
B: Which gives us -0.8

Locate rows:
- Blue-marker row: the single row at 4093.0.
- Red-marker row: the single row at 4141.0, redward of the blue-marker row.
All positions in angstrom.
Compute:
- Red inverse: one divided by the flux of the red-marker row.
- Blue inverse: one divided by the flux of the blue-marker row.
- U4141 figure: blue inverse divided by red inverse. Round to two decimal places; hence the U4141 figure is 1.08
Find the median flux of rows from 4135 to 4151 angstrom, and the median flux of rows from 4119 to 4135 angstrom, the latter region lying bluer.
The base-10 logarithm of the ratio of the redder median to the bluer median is 0.00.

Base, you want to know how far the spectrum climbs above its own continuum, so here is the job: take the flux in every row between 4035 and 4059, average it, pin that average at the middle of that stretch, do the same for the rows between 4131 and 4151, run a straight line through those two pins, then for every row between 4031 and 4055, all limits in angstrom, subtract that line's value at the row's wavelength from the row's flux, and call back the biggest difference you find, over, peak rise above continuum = 0.1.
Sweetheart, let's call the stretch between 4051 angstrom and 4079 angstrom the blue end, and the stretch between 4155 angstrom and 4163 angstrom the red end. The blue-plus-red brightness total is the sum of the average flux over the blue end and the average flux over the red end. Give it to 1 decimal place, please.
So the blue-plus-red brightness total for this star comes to 23.7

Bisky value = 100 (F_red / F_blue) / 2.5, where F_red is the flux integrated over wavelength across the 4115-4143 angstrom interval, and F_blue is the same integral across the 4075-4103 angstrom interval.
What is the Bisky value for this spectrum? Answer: 42.4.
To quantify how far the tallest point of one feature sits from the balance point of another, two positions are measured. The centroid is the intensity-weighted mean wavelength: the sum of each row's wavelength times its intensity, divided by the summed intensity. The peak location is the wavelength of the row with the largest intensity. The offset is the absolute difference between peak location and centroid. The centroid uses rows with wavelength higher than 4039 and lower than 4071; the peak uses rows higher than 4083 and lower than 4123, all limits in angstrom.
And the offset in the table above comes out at 45.7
